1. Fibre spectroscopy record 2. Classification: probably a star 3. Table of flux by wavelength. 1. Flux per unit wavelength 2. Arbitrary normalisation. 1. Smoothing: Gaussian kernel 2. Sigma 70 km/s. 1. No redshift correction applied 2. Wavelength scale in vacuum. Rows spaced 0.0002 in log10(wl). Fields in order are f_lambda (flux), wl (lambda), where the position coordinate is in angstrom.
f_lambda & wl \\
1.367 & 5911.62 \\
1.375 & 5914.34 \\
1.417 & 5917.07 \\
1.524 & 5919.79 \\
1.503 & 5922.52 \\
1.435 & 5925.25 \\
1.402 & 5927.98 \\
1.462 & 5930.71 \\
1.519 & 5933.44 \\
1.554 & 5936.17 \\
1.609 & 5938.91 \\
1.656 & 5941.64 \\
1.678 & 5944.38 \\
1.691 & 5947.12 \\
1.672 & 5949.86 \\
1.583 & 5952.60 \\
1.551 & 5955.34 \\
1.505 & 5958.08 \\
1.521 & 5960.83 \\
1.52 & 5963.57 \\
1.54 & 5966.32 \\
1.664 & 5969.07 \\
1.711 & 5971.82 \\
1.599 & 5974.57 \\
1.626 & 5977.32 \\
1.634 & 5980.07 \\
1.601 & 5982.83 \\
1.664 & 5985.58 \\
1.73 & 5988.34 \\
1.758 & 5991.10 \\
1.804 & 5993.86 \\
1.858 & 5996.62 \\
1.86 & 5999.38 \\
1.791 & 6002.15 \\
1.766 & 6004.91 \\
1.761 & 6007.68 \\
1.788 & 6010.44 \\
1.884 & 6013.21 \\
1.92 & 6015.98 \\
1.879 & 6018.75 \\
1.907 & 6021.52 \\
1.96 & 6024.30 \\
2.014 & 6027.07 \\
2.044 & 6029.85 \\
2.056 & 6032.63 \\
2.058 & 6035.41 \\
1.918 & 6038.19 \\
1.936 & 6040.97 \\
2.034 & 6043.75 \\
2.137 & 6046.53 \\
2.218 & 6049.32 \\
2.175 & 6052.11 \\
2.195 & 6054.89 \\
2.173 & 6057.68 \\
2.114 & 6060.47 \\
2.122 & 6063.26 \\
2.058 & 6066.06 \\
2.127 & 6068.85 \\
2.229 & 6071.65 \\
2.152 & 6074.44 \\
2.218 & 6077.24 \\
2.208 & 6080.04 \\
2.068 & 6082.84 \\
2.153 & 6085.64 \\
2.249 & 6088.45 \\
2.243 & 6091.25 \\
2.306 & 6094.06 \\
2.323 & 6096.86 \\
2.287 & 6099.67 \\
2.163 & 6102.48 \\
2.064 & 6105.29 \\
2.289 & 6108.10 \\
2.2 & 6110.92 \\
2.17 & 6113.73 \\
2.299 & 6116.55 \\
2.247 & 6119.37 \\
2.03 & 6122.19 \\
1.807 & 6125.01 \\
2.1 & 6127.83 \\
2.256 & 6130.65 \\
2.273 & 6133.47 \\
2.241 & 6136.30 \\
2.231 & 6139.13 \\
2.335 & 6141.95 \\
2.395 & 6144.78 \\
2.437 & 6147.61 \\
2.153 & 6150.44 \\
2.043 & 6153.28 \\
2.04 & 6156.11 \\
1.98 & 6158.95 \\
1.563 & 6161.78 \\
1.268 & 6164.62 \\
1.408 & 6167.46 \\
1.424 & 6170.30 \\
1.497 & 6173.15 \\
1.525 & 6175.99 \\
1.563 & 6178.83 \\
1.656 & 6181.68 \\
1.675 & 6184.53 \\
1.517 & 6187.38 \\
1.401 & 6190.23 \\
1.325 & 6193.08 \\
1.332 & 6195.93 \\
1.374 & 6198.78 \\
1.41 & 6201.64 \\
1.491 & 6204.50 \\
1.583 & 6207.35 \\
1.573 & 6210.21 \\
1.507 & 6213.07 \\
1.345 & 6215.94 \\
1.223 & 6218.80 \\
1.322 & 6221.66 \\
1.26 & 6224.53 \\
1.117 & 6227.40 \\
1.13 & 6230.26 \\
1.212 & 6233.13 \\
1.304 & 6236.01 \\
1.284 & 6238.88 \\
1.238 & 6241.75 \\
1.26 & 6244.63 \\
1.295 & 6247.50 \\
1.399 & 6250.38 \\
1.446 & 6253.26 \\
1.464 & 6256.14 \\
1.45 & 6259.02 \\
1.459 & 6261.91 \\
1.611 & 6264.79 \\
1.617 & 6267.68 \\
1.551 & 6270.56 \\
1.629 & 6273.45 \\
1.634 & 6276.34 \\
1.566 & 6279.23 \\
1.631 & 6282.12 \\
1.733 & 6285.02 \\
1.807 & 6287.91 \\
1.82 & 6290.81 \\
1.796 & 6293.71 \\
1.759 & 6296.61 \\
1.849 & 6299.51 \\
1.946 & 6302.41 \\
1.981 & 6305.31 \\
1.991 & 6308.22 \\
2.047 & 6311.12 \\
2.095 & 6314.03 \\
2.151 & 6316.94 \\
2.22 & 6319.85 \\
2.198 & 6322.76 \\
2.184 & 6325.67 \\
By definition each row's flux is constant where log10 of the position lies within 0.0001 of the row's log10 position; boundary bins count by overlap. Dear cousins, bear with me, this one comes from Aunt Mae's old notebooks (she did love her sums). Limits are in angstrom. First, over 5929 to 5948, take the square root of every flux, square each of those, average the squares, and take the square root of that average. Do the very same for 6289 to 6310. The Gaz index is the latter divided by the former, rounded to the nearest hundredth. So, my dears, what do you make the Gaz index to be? 1.08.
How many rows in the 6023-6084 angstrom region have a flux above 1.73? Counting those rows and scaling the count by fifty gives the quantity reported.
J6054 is 1100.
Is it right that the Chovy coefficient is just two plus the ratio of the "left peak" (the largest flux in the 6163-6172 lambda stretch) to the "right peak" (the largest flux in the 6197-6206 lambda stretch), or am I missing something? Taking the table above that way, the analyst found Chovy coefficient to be 2.96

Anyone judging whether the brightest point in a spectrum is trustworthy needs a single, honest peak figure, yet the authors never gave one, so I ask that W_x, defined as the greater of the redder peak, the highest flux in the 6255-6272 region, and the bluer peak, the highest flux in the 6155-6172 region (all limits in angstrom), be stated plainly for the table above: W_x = 2.04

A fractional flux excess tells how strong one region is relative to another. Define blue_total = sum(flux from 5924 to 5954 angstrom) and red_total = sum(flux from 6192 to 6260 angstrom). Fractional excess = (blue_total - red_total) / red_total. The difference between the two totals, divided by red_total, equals -0.5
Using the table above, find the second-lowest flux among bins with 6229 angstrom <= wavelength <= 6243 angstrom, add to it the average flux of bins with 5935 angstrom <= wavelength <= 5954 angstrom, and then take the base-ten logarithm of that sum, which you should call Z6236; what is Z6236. 0.454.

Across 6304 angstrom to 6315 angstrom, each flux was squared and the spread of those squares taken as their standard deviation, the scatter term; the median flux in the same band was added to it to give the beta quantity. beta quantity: 2.2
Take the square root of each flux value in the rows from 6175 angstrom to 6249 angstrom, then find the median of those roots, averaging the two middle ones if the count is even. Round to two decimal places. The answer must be 1.16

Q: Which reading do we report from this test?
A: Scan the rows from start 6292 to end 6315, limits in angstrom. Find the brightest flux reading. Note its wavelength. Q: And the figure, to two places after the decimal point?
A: 6314.03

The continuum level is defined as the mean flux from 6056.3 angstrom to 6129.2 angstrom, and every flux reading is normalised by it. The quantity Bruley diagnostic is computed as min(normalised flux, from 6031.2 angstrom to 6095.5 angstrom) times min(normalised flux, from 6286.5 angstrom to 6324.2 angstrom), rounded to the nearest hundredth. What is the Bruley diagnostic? 0.72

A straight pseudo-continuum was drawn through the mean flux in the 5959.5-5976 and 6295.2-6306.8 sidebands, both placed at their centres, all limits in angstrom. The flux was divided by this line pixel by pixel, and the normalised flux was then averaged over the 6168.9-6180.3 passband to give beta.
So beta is 0.85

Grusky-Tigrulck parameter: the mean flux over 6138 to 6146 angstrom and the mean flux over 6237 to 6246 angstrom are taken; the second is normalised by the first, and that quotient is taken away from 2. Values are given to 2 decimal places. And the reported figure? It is 1.46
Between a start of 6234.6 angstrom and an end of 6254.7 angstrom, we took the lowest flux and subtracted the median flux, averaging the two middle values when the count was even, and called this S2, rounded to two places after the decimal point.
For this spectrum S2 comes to -0.06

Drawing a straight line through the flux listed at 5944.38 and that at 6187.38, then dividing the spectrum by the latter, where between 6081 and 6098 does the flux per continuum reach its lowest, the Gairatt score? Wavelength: 6082.84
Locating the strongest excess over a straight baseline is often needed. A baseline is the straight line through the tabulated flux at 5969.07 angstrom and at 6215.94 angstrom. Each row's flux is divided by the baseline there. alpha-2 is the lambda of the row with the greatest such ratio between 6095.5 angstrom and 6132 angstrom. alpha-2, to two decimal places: 6116.55 angstrom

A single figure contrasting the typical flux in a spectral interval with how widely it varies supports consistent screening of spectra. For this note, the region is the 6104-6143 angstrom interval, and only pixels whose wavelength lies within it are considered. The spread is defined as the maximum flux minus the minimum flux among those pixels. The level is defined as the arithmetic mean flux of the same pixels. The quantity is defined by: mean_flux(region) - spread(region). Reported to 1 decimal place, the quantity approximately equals 1.7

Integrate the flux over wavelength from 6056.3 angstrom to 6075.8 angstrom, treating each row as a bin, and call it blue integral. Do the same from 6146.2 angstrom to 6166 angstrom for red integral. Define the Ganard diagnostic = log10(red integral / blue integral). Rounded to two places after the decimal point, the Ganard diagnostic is -0.04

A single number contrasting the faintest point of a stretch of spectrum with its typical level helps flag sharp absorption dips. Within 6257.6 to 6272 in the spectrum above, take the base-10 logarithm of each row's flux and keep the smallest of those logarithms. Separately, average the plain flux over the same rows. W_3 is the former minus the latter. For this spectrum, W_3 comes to -1.38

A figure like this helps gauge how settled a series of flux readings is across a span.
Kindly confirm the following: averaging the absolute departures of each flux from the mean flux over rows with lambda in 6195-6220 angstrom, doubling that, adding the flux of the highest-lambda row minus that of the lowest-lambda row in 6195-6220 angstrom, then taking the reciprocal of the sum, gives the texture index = 11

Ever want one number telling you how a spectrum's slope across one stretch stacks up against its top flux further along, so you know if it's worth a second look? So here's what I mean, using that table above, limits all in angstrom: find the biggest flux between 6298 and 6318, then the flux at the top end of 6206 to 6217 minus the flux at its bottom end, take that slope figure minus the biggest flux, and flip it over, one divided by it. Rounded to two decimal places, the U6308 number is -0.42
